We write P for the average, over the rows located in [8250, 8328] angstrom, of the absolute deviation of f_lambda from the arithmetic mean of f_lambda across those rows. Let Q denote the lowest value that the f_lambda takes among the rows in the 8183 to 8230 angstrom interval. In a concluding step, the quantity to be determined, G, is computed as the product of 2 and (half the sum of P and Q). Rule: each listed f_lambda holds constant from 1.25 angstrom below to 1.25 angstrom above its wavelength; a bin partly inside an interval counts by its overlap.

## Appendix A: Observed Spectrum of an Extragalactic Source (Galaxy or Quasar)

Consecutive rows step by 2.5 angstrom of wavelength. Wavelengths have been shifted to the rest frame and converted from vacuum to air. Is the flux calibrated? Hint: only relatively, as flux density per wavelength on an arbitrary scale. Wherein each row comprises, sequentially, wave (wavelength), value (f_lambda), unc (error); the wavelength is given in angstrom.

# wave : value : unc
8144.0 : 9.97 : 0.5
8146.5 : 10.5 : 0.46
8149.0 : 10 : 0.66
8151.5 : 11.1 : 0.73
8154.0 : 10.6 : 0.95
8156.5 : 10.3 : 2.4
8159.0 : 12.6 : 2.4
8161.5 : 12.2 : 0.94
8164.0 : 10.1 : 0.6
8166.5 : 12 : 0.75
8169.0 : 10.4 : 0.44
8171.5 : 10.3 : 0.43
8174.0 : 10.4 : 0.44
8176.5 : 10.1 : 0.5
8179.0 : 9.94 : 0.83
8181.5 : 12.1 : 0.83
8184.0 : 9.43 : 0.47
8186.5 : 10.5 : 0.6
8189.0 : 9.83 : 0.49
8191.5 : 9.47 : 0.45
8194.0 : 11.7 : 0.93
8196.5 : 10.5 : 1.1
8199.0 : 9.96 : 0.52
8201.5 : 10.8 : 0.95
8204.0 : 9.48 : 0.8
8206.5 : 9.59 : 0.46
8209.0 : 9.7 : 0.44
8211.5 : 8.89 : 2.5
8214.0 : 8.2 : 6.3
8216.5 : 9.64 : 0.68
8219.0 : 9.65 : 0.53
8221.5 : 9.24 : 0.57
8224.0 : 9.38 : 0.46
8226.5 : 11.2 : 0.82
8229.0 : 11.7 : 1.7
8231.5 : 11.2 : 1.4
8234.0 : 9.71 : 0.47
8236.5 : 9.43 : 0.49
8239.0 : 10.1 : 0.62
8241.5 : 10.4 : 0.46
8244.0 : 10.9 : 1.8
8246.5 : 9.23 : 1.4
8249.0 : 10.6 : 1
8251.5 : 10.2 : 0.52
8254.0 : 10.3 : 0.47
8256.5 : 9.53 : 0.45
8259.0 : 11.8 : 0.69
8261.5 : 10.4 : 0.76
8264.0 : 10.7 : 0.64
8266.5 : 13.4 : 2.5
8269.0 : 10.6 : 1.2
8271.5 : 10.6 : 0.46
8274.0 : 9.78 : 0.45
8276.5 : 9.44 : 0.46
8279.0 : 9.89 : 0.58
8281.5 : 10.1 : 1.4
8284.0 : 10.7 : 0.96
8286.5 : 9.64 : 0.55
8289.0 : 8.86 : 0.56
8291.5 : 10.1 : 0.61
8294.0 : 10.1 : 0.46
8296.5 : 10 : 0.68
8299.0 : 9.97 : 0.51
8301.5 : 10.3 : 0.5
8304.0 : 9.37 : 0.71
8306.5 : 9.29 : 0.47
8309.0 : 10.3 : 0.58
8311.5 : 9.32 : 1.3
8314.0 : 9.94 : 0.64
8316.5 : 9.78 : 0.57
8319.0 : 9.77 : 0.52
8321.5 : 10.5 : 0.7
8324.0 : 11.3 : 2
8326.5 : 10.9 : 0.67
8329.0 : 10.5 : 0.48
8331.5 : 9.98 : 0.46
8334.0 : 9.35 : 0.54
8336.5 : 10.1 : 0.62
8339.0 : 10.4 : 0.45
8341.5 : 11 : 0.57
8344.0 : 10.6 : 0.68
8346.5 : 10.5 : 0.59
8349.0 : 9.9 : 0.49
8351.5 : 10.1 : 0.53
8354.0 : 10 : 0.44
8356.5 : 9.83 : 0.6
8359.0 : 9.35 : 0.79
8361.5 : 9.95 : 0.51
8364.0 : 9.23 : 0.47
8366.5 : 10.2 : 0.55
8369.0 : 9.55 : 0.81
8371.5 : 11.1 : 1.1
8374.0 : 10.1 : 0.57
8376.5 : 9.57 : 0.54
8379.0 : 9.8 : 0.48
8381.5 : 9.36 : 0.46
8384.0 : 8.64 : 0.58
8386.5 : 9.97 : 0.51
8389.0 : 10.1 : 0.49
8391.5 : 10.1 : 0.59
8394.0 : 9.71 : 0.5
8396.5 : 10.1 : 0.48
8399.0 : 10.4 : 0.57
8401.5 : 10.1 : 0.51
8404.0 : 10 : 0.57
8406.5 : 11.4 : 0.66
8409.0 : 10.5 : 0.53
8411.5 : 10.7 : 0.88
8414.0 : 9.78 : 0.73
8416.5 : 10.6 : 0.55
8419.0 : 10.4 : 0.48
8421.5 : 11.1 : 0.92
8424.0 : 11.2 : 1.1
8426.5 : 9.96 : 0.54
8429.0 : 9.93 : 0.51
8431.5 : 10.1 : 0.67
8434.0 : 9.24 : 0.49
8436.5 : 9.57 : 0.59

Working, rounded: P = 0.58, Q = 8.2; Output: 8.8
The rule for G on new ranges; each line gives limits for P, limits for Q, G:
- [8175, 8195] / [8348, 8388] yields 9.4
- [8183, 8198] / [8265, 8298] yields 9.5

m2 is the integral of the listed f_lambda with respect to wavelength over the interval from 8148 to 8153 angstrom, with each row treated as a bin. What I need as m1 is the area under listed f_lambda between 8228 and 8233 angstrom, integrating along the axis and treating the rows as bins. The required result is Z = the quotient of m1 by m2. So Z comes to 1.07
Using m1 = 57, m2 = 52.9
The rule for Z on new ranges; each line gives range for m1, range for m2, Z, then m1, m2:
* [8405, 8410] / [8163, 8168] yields 0.99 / 55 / 55.3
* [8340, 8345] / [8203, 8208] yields 1.13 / 54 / 47.7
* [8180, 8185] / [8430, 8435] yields 1.11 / 54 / 48.5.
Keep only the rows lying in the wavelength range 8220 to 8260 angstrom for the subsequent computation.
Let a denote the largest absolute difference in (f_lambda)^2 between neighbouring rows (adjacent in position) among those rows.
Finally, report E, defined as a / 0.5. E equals 97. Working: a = 48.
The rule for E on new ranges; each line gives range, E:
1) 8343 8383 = 64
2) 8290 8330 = 40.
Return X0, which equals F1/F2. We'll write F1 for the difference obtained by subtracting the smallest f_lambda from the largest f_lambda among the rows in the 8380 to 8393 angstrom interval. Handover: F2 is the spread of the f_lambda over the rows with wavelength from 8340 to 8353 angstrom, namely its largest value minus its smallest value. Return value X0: 1.3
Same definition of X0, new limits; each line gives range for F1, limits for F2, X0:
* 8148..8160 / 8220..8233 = 1.1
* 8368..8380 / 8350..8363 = 2.1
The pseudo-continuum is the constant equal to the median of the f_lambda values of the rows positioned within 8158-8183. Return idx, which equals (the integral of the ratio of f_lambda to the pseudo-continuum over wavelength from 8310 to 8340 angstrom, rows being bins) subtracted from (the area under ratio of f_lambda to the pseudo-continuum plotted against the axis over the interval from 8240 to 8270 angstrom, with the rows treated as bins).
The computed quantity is 1.5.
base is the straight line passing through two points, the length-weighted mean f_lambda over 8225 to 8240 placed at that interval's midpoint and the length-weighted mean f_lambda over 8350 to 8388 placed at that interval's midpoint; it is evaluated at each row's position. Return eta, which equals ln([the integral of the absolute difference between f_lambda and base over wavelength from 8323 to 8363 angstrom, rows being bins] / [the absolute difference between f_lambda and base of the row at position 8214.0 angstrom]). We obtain 2.0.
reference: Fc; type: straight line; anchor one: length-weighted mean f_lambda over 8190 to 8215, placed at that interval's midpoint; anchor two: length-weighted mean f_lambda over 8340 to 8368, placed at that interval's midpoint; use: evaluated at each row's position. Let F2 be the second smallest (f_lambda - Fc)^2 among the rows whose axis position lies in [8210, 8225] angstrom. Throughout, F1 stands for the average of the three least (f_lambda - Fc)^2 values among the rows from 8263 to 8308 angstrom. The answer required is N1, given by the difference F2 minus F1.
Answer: 0.049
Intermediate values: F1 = 0.00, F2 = 0.051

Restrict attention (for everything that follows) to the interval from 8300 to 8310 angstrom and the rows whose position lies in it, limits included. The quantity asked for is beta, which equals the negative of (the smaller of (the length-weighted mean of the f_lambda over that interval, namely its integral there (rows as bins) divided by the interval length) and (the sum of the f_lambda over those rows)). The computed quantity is -9.8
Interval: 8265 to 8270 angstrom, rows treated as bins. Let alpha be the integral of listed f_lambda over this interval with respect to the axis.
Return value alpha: 60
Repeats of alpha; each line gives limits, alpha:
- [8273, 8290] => 166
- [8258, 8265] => 77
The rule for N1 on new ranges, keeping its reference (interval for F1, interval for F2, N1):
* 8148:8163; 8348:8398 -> -0.333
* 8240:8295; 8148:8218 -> 0.002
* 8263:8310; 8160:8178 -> 0.094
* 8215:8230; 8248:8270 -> 0.031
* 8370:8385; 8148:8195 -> -0.103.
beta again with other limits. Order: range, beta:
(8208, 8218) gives -9.1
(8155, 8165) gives -11.3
